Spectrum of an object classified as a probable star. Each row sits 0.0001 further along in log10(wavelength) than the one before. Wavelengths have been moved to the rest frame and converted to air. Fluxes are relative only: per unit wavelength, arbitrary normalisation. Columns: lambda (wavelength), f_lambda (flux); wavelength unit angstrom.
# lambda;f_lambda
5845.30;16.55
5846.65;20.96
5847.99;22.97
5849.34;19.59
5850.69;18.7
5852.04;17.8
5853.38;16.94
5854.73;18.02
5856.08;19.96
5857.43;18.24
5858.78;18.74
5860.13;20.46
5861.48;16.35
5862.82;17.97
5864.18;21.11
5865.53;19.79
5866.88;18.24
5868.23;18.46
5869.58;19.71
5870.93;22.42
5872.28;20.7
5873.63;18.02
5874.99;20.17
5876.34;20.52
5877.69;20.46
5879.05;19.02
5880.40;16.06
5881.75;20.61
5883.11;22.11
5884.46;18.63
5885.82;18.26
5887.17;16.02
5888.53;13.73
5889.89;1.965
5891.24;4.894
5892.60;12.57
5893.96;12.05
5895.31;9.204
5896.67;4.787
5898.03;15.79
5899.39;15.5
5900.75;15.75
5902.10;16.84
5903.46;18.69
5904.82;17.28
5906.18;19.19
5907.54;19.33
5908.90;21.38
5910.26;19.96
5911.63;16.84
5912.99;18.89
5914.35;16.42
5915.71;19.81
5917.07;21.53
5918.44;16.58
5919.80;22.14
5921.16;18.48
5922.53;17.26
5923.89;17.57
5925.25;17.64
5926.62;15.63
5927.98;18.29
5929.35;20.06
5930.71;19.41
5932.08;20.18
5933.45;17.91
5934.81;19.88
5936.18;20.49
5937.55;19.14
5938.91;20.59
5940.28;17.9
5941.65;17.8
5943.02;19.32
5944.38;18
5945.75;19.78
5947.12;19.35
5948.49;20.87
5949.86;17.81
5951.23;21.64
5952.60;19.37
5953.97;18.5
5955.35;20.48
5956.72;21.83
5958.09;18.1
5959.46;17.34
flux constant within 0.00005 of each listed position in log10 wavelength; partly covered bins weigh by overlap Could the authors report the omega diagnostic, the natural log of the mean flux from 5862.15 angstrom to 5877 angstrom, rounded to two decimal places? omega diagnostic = 2.98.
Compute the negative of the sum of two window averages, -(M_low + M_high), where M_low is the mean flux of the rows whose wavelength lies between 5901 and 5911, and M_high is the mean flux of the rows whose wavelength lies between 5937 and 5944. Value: -38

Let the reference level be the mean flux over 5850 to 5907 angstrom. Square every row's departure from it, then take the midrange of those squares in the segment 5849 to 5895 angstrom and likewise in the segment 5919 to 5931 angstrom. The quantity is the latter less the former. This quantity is -99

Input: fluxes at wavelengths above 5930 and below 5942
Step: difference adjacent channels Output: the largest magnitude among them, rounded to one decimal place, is 2.7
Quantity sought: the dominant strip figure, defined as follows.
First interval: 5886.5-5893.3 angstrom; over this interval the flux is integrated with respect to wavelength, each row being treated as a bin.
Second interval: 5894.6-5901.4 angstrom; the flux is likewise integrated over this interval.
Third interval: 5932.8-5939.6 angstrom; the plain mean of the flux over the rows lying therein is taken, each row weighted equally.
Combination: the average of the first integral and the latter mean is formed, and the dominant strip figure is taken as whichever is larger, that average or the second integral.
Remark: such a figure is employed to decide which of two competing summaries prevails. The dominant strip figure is 83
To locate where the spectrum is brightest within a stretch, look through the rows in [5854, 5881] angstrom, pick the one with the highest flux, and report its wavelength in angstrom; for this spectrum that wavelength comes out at 5870.93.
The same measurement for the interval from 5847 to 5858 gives 5847.99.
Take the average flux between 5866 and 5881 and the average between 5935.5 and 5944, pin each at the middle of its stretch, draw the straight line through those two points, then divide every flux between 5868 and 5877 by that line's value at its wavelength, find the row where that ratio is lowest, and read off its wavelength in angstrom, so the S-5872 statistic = 5873.63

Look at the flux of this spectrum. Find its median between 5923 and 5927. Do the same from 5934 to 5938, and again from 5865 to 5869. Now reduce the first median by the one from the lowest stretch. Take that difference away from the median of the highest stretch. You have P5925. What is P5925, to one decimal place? 20.8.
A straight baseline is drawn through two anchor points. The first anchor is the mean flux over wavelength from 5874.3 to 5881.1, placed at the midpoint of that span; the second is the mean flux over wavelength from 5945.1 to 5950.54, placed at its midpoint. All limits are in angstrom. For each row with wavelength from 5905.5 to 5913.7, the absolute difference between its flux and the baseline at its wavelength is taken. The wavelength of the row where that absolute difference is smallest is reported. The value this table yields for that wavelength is 5907.54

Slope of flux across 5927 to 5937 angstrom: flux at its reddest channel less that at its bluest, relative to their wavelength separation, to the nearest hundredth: 0.27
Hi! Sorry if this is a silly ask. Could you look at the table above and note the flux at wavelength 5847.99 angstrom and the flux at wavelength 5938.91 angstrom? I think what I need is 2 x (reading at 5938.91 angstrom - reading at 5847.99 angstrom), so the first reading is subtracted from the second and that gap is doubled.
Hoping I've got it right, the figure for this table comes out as -4.8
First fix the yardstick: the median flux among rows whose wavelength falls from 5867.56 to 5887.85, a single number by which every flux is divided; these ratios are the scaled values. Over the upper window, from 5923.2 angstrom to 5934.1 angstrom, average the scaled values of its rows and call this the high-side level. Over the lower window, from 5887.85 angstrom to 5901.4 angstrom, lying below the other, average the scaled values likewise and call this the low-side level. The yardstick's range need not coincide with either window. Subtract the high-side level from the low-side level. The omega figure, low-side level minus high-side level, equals -0.39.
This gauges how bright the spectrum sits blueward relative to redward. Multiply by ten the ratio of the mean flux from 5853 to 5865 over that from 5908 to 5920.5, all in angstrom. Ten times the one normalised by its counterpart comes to 9.7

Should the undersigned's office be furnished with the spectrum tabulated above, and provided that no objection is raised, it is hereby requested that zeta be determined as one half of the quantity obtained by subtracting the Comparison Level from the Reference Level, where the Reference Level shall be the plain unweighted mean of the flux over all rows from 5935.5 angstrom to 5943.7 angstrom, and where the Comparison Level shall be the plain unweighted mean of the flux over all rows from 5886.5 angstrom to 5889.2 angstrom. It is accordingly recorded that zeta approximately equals 2.2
